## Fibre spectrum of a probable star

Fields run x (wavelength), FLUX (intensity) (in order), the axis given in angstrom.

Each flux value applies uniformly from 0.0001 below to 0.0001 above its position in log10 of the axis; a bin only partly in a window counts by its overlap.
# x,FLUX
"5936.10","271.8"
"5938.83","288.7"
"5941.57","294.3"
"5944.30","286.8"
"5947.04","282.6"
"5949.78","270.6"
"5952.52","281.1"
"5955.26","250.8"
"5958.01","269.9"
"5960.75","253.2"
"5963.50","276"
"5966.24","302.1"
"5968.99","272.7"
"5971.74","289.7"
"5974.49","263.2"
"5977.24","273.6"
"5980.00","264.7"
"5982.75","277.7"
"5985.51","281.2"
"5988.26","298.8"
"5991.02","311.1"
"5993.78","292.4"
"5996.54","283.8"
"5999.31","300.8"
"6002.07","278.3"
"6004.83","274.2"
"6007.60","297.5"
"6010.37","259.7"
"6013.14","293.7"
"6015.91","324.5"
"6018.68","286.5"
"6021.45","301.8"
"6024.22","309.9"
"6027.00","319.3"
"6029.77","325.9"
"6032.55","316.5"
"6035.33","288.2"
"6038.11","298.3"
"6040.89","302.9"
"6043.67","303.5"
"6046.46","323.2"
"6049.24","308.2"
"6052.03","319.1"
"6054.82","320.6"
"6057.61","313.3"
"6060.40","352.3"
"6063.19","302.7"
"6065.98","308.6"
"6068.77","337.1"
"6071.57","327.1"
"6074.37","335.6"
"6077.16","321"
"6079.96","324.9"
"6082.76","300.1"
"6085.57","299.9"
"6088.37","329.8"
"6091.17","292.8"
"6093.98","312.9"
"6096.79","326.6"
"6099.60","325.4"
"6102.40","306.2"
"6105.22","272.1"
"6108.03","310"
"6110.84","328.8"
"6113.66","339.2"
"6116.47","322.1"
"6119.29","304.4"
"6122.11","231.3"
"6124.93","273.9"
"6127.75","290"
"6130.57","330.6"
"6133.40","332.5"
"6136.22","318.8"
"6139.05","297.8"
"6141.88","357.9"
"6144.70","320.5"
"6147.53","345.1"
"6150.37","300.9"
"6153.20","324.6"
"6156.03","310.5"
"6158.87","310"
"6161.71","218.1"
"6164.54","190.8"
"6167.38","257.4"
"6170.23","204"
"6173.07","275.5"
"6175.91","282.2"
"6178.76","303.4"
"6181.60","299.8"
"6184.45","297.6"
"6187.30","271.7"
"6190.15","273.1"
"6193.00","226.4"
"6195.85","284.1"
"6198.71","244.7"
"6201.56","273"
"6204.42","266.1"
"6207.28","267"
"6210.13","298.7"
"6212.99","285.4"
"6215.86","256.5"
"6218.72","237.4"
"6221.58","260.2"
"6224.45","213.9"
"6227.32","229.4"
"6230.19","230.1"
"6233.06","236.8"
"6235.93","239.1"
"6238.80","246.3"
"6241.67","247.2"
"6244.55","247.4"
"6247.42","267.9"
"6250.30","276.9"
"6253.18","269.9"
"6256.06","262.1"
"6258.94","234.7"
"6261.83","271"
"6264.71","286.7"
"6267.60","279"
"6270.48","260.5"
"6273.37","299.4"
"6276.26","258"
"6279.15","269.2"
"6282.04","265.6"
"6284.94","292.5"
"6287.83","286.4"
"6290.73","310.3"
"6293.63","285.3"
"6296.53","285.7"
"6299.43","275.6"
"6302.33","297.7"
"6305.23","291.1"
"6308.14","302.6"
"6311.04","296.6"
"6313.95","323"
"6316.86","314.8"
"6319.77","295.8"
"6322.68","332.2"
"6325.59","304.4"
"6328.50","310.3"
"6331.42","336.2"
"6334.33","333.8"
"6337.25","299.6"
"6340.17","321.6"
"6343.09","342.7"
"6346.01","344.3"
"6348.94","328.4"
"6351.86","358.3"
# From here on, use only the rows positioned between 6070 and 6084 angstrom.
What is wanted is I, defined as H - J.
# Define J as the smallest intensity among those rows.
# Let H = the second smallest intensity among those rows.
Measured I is 21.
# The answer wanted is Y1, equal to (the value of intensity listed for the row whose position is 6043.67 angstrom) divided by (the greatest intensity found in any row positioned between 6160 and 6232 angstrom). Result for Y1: 1.00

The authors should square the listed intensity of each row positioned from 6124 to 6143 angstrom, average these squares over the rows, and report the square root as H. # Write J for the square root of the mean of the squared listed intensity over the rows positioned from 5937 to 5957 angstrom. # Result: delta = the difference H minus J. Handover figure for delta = 36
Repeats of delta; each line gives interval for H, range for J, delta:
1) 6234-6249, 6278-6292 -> -35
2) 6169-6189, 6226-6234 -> 46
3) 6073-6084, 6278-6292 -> 35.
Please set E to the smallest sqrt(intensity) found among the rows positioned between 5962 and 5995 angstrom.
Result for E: 16.2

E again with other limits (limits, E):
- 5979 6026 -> 16.1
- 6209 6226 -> 14.6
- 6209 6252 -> 14.6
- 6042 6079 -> 17.4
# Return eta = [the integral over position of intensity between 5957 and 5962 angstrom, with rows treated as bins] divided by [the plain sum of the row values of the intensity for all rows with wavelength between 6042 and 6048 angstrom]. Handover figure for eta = 2.1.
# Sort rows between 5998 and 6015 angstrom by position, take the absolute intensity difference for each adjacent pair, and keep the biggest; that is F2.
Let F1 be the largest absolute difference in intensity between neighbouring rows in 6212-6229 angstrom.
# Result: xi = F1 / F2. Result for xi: 1.2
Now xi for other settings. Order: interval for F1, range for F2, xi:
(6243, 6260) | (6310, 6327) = 0.8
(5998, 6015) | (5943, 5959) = 1.2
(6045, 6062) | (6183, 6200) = 0.7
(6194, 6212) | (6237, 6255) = 1.9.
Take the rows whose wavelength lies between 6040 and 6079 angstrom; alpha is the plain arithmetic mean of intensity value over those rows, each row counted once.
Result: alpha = 320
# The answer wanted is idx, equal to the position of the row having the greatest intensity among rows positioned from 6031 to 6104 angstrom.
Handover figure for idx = 6060.40 angstrom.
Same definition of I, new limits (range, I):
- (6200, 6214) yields 1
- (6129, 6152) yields 3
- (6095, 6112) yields 34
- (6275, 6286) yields 8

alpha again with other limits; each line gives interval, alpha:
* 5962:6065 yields 298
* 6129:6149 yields 329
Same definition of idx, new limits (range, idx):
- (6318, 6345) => 6343.09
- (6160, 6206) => 6178.76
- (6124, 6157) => 6141.88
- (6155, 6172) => 6156.03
